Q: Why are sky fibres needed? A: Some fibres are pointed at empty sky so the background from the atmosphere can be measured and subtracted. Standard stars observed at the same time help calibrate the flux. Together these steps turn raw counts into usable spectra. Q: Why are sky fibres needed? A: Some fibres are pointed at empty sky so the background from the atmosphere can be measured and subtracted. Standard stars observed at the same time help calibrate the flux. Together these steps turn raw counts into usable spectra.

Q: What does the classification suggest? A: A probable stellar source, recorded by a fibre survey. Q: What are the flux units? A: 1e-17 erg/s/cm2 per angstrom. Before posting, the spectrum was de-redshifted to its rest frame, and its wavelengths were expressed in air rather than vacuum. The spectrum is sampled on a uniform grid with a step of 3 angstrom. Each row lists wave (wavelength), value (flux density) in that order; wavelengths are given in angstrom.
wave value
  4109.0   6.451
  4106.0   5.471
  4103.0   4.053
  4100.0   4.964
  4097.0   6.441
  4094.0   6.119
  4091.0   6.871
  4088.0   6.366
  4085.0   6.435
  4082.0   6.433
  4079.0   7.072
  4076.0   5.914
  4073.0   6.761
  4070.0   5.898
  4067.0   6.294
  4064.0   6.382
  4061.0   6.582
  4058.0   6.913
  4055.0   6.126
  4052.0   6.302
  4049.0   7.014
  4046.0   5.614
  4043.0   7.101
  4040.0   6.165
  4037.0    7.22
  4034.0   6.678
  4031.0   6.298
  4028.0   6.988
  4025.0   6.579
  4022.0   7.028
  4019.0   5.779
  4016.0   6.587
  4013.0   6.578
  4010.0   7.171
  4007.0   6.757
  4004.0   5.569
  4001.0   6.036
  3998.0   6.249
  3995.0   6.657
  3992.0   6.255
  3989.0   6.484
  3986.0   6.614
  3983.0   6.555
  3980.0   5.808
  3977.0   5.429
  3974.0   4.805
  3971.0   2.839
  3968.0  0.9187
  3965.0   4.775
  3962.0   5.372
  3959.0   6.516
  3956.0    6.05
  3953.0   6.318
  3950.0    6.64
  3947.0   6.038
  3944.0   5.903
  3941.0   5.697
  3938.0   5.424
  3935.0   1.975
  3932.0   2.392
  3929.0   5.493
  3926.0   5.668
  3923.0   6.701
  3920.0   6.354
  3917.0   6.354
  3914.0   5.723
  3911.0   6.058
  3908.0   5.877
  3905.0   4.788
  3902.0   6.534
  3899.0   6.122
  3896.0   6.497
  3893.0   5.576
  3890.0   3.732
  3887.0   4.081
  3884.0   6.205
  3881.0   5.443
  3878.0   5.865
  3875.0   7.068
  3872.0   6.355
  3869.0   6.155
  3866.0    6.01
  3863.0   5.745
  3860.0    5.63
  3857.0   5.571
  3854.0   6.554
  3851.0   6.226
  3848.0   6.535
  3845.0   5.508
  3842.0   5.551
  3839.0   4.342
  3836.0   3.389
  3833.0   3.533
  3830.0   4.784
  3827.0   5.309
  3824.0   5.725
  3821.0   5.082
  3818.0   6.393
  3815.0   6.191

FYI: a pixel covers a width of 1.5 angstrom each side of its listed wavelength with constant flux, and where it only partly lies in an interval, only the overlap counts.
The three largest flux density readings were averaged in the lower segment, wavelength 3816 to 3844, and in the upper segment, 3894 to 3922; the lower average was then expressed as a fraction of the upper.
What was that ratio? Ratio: 0.91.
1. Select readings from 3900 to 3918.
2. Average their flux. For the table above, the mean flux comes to 5.9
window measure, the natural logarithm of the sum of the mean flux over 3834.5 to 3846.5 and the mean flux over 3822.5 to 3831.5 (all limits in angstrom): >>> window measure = 2.30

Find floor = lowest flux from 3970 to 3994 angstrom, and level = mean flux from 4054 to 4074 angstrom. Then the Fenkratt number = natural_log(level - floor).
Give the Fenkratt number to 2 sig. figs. 1.3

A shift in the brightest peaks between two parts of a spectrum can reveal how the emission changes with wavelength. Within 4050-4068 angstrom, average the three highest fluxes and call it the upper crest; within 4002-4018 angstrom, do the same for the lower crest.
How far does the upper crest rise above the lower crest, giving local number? -0.21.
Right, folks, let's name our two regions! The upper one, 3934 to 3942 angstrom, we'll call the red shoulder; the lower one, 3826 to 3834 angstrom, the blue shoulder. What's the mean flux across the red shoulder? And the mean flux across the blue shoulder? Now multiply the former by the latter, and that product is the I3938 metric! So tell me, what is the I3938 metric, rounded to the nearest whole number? 20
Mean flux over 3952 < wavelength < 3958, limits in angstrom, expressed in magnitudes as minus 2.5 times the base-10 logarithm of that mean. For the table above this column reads -1.98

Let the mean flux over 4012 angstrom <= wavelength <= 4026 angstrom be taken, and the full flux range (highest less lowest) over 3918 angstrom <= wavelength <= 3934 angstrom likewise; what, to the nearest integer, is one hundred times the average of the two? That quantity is 541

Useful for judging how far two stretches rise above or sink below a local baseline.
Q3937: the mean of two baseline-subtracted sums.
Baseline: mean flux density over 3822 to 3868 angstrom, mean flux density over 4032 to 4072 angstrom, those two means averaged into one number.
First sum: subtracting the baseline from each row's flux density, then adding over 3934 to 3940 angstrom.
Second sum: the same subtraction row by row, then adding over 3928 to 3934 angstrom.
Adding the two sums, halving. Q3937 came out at -4.2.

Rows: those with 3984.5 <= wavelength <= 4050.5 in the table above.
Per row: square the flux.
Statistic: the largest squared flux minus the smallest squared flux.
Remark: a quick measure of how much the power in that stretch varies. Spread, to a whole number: 21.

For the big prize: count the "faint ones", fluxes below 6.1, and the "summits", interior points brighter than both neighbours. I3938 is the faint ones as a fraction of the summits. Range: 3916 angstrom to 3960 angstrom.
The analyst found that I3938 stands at 4.5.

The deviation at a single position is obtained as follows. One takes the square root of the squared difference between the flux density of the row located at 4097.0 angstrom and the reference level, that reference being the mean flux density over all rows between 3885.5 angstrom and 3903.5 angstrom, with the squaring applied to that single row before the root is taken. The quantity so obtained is 1.0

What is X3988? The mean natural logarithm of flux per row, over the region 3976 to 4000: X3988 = 1.83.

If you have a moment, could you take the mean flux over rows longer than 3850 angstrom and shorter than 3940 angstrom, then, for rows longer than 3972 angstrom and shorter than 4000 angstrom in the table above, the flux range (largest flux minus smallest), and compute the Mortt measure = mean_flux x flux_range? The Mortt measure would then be 10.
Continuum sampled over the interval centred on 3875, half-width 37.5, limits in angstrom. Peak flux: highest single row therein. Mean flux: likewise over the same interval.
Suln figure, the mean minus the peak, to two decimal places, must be -1.31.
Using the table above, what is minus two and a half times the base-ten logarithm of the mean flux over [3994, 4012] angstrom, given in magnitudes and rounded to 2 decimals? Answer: -2.02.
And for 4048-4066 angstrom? -2.04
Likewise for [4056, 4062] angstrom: -2.07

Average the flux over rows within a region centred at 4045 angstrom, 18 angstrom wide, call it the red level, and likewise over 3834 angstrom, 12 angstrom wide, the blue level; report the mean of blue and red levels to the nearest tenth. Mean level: 5.3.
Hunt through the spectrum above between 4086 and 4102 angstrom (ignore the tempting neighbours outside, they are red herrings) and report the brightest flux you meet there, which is 6.871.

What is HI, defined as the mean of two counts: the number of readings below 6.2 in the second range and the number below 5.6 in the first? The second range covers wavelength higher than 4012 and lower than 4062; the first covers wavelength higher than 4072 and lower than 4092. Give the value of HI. 2.0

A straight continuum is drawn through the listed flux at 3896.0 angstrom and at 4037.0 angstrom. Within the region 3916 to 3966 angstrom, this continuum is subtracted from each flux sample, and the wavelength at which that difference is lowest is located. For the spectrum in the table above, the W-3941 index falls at 3935.0 angstrom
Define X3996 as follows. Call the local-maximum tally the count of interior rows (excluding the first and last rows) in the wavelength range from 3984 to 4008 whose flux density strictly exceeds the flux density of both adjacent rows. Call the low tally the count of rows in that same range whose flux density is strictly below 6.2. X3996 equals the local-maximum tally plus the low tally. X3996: 3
